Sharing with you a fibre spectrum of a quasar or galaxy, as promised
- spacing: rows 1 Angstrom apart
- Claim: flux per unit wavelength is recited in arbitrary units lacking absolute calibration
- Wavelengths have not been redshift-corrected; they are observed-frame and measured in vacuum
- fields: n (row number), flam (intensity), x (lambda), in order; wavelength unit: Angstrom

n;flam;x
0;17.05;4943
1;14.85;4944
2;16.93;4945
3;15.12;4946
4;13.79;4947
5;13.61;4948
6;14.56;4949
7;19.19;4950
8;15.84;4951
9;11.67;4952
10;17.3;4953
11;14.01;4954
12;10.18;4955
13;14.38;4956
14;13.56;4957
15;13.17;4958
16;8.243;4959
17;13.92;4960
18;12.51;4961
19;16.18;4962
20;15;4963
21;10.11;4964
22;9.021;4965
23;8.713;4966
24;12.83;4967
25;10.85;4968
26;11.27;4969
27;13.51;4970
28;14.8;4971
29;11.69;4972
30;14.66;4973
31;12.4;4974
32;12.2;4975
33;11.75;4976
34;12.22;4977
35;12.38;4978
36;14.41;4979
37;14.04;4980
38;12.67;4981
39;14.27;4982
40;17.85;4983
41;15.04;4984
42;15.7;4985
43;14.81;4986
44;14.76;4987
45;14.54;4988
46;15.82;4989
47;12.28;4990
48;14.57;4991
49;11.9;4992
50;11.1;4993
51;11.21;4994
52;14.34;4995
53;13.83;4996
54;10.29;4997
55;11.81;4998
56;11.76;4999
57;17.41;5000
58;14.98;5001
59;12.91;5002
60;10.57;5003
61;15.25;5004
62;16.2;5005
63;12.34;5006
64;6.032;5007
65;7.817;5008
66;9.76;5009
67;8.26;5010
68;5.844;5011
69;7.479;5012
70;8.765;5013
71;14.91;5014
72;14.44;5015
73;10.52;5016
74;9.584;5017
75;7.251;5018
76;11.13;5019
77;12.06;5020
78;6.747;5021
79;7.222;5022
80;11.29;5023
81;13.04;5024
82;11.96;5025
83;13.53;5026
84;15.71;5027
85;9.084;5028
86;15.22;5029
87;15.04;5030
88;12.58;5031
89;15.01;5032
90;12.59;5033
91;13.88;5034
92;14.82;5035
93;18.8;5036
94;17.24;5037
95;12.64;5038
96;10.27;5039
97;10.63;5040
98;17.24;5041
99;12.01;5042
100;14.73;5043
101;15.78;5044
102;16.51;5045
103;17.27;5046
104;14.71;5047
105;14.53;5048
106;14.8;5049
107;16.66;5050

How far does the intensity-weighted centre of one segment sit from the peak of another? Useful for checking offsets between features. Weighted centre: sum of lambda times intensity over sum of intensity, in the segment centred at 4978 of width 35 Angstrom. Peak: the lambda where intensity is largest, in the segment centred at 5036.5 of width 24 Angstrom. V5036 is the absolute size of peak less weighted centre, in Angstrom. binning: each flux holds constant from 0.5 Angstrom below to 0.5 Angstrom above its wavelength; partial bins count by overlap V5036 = 57.6 Angstrom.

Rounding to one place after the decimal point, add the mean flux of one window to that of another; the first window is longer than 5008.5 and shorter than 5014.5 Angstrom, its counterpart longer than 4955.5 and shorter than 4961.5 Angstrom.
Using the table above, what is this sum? 21.8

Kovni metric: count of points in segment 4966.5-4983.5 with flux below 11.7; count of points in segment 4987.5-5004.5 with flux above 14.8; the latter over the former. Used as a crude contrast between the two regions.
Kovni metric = 1.3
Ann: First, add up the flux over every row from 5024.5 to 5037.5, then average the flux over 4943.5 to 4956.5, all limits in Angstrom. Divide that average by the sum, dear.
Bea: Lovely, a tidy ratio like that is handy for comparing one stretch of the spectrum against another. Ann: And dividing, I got 0.079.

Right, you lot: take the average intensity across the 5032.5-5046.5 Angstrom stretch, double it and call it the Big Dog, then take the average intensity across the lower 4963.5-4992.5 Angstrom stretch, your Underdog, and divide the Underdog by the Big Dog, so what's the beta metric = 0.45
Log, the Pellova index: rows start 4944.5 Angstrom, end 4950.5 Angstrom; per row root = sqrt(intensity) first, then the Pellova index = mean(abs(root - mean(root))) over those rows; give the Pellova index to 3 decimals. 0.209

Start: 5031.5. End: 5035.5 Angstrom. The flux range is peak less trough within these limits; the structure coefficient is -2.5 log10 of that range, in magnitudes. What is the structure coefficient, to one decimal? -1.0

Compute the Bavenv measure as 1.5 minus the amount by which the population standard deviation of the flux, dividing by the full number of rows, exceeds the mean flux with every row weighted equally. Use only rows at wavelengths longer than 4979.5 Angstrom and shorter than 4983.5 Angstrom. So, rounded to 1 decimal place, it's 14.3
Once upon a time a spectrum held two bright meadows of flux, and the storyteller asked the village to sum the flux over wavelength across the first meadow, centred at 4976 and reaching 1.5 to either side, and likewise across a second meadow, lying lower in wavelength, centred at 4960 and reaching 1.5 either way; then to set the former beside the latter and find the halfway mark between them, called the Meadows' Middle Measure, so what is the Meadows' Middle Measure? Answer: 35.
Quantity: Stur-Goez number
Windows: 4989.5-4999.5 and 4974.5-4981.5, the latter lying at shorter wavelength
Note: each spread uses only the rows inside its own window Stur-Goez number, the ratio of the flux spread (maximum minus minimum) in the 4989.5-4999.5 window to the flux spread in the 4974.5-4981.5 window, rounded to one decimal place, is 1.6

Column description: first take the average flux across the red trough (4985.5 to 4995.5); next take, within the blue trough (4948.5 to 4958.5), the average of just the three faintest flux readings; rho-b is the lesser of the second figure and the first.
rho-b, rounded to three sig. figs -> 11.7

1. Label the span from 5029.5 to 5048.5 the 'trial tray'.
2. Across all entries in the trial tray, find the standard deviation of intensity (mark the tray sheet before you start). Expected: 2.3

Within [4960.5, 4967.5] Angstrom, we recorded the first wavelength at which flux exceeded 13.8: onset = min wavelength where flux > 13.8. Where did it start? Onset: 4962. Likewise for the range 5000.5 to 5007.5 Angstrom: 5001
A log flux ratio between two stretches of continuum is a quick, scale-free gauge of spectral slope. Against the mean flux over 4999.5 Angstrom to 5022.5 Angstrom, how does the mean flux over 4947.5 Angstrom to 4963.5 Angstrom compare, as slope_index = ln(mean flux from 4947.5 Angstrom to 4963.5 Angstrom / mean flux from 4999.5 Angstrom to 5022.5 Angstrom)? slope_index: 0.26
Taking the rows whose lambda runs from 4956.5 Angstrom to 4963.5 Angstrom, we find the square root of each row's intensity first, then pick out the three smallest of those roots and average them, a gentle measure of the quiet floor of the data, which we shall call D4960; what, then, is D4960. 3.35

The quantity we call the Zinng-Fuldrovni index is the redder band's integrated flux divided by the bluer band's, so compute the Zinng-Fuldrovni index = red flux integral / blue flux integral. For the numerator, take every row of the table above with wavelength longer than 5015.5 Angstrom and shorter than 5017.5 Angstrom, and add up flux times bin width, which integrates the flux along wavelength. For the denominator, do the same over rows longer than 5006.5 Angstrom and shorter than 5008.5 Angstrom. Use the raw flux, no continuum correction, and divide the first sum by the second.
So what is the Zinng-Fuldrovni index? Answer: 1.5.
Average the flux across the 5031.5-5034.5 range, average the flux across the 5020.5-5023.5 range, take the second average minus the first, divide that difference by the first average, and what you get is -0.39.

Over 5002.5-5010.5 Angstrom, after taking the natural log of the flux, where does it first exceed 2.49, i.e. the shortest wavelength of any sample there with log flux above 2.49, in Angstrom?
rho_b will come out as 5004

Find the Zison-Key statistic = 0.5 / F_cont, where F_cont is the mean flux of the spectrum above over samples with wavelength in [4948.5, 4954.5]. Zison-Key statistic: 0.032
